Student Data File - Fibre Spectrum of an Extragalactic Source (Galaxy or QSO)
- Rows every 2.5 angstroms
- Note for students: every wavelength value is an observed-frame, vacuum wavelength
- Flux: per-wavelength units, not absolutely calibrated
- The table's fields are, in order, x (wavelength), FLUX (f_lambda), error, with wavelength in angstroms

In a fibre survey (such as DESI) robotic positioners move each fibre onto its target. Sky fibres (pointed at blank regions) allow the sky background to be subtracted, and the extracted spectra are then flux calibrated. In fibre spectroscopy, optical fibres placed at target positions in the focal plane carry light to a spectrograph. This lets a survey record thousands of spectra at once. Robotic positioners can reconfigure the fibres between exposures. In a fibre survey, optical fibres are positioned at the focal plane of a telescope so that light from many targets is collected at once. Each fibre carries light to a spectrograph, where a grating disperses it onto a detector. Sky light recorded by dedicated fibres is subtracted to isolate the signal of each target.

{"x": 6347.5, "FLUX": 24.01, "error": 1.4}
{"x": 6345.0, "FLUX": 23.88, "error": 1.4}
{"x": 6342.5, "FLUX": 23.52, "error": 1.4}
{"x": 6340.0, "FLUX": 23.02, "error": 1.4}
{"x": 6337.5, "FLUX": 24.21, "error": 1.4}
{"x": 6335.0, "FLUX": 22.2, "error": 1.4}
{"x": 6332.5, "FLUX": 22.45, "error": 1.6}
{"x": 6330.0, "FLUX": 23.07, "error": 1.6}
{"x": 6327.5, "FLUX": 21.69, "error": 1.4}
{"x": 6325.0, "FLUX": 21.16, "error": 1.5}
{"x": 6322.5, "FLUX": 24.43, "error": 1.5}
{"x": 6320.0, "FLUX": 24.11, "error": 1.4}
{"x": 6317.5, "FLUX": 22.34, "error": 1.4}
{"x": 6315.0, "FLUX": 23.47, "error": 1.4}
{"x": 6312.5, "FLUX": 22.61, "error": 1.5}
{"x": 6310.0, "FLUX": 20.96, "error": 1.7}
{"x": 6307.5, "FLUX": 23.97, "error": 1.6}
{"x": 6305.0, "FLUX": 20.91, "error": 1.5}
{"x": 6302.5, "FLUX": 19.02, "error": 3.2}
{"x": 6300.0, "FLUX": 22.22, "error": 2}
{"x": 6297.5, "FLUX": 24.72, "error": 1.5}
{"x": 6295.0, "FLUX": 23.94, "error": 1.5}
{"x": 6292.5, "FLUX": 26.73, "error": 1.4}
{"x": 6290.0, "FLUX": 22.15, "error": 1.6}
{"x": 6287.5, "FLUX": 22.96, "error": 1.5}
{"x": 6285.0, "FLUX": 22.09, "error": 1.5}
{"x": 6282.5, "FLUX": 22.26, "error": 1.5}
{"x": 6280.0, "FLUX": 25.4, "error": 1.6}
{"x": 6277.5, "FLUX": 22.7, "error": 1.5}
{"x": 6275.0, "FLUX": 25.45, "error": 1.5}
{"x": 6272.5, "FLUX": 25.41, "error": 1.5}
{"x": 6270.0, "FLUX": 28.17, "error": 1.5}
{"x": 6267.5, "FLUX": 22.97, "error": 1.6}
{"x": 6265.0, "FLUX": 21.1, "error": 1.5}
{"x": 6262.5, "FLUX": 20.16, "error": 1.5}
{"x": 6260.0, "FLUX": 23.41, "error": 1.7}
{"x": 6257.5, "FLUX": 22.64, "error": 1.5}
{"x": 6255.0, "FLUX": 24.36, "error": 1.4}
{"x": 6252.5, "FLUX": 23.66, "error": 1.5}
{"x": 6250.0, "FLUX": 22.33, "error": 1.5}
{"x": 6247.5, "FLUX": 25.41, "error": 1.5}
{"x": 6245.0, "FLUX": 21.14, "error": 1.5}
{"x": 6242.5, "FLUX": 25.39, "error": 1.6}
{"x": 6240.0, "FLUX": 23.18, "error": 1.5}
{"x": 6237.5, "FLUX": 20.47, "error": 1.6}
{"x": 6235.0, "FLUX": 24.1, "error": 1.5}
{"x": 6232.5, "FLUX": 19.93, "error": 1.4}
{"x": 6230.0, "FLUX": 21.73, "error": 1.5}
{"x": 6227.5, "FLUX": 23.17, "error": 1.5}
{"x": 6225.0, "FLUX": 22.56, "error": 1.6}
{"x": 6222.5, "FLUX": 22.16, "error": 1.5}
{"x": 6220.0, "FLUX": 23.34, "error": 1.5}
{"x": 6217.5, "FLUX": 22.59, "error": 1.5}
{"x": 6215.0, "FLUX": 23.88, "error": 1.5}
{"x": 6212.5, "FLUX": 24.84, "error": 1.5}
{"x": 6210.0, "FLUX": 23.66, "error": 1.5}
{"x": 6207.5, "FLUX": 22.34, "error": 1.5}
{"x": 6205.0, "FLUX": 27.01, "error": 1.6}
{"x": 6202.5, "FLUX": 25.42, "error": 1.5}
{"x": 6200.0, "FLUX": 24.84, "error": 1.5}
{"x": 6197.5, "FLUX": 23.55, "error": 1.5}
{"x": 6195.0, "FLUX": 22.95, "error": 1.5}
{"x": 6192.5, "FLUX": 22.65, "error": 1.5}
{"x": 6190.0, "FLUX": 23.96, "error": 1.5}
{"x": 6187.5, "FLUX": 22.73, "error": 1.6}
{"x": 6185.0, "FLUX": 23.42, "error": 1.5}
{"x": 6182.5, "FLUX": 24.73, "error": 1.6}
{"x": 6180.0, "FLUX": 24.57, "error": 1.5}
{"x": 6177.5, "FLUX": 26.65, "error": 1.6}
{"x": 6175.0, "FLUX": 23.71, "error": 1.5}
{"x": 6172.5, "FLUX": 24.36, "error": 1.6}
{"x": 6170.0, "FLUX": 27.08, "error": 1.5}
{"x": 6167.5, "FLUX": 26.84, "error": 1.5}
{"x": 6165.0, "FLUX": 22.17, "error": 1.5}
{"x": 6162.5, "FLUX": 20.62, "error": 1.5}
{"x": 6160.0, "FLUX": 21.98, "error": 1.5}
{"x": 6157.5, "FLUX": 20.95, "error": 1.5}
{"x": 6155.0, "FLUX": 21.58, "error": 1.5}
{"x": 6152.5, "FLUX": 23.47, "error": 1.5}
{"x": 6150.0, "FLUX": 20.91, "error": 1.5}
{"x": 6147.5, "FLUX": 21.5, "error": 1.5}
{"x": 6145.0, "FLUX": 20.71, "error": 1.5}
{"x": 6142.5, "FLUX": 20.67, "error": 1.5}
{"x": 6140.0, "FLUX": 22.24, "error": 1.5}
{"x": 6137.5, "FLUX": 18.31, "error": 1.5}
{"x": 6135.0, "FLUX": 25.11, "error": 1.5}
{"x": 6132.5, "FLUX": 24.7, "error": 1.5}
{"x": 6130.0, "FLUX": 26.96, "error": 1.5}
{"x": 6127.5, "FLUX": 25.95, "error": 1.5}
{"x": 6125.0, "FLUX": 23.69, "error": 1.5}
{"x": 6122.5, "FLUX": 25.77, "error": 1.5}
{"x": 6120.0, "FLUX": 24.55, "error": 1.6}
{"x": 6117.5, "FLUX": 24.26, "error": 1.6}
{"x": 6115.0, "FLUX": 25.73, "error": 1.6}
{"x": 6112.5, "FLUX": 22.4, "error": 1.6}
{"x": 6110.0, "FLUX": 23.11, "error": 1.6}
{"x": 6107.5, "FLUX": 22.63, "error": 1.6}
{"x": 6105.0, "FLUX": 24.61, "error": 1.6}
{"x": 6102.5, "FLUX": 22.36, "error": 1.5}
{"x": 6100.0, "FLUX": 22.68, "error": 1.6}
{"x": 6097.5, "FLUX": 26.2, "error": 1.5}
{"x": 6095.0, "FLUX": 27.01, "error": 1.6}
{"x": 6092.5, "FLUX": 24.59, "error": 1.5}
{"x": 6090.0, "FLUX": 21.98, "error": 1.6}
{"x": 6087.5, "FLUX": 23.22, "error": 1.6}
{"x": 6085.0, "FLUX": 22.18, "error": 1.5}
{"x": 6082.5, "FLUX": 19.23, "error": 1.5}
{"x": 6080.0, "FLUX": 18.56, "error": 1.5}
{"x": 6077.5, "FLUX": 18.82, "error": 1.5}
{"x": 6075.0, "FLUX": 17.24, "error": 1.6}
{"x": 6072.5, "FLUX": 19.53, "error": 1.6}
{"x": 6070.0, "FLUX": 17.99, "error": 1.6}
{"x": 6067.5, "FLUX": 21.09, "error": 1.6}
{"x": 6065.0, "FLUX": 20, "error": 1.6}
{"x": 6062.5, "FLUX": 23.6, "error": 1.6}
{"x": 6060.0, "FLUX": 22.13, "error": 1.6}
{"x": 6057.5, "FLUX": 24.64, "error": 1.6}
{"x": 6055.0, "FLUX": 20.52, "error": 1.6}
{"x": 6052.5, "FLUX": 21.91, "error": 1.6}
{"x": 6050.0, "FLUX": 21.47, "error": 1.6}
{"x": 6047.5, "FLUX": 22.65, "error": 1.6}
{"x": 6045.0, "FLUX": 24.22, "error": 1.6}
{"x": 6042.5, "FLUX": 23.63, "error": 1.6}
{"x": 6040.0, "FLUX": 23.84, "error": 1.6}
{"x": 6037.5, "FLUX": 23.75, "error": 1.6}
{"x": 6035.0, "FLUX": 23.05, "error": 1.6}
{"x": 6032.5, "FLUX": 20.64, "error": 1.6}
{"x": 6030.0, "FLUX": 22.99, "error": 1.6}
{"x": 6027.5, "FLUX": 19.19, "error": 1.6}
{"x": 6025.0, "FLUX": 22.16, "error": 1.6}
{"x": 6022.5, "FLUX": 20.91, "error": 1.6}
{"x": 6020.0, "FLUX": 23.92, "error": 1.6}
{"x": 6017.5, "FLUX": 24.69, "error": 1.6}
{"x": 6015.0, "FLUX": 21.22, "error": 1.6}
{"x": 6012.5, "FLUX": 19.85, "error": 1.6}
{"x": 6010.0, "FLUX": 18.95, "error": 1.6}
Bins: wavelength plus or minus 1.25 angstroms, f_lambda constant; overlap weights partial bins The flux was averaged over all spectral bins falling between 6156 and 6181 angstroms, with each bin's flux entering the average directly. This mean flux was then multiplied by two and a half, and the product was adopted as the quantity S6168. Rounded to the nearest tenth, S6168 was 59.7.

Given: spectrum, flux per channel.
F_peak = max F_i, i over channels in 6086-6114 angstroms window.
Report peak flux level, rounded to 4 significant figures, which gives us 27.01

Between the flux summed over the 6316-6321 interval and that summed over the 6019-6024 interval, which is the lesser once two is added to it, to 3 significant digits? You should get 46.8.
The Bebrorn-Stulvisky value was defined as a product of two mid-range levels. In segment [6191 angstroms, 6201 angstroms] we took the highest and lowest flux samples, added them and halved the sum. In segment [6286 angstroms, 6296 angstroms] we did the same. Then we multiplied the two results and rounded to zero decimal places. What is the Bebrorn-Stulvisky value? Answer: 580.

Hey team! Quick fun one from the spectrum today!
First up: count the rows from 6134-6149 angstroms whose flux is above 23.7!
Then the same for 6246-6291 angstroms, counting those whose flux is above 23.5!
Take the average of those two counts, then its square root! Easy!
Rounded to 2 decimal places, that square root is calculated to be 2.00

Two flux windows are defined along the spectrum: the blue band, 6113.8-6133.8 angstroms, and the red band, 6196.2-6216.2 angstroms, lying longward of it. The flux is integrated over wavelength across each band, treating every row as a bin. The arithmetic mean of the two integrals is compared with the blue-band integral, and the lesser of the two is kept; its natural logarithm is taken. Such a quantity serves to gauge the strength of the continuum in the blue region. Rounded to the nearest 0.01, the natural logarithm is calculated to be 6.21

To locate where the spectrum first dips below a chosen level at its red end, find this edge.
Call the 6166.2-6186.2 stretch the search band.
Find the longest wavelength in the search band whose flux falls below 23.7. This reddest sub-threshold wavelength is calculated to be 6185.0 angstroms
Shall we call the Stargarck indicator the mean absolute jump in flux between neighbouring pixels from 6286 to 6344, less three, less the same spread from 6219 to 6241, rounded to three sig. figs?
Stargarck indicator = -3.26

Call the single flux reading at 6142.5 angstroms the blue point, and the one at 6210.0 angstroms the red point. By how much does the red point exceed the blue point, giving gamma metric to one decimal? 3.0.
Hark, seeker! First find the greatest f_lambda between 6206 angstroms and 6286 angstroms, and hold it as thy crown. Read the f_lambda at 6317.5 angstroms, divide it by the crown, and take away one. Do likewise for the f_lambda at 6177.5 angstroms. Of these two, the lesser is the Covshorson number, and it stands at -0.21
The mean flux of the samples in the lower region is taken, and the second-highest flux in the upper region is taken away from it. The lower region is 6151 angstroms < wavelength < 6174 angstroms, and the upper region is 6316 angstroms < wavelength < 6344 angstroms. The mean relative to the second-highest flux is -1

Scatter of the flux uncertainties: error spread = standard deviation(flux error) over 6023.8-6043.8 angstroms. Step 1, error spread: 0.00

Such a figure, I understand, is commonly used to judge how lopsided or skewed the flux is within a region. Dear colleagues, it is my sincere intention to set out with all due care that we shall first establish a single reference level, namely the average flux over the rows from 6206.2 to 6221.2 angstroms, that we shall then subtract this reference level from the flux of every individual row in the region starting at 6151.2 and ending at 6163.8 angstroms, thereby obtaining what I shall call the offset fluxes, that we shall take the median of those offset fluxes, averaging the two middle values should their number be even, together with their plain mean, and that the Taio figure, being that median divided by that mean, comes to 1.08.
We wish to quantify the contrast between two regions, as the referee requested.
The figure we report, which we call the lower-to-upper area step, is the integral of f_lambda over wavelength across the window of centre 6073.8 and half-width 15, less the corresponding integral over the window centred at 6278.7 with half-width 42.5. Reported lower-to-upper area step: -1361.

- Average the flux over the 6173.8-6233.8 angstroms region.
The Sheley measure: 23.6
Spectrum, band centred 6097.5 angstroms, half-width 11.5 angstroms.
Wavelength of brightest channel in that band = 6095.0 angstroms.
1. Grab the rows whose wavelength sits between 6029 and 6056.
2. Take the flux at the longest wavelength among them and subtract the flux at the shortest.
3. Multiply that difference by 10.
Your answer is -25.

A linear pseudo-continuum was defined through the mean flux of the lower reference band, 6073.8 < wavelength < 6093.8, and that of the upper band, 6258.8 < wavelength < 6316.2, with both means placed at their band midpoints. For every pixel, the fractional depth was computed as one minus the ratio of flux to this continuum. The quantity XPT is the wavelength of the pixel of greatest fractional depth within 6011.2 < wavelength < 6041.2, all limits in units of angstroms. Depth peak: 6027.5 angstroms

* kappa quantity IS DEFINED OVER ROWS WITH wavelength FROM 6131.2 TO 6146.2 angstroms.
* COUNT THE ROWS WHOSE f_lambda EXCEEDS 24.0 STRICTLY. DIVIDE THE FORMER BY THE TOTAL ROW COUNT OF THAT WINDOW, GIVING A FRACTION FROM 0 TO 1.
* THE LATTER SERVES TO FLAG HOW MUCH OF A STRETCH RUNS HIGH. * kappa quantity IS 0.33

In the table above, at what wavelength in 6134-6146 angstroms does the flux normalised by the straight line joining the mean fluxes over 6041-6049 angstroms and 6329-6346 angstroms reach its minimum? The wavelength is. 6137.5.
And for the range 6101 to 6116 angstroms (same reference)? 6102.5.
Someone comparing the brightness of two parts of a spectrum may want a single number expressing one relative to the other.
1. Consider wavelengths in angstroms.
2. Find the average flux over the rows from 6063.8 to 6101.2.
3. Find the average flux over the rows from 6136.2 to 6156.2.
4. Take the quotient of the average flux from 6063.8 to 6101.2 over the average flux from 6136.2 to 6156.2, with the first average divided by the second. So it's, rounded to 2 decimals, 1.01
